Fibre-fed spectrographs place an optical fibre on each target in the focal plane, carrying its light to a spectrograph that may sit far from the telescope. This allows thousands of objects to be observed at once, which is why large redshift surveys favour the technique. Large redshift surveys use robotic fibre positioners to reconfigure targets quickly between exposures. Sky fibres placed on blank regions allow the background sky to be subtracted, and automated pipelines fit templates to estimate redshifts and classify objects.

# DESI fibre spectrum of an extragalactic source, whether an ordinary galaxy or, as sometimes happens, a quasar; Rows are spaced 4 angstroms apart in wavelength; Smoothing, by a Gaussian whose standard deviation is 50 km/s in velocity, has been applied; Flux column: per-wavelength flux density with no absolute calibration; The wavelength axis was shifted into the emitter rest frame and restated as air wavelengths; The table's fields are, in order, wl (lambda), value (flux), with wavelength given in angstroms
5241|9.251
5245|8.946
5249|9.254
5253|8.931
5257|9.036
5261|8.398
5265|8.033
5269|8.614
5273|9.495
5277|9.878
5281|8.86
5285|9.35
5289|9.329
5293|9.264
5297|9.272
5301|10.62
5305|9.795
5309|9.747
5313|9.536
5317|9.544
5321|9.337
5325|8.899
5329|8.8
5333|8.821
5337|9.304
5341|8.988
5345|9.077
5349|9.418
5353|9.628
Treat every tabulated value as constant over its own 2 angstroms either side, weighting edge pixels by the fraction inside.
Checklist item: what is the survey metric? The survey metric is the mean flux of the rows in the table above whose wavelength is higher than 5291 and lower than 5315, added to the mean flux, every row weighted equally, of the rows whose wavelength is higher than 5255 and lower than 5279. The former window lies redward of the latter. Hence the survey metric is 18.6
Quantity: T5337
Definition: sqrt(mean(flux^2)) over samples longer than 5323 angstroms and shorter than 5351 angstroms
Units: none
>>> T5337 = 9.0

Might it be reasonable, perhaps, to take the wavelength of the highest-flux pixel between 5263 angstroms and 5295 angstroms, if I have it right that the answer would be 5277 angstroms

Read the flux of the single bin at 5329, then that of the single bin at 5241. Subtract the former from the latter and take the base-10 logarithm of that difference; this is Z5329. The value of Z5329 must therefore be -0.35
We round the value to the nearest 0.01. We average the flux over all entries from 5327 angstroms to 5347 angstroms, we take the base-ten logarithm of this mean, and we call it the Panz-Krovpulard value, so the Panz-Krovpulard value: 0.95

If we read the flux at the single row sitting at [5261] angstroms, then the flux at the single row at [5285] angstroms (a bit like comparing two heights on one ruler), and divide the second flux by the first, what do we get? 1.11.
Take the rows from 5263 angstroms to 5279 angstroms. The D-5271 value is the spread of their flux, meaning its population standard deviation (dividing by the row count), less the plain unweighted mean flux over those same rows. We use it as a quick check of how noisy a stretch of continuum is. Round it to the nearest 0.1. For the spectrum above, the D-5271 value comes -8.3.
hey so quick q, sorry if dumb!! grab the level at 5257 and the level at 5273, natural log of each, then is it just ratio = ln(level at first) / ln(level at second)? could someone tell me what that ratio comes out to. 0.98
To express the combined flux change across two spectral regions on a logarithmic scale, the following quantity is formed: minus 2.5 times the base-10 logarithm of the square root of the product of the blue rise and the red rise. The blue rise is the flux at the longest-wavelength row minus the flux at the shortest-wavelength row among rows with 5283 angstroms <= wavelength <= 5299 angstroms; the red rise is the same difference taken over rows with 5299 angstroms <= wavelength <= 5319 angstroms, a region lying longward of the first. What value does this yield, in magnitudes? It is 1.35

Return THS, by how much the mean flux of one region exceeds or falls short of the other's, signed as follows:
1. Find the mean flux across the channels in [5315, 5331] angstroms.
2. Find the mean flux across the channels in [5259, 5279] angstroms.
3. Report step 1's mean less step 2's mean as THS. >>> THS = 0.26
